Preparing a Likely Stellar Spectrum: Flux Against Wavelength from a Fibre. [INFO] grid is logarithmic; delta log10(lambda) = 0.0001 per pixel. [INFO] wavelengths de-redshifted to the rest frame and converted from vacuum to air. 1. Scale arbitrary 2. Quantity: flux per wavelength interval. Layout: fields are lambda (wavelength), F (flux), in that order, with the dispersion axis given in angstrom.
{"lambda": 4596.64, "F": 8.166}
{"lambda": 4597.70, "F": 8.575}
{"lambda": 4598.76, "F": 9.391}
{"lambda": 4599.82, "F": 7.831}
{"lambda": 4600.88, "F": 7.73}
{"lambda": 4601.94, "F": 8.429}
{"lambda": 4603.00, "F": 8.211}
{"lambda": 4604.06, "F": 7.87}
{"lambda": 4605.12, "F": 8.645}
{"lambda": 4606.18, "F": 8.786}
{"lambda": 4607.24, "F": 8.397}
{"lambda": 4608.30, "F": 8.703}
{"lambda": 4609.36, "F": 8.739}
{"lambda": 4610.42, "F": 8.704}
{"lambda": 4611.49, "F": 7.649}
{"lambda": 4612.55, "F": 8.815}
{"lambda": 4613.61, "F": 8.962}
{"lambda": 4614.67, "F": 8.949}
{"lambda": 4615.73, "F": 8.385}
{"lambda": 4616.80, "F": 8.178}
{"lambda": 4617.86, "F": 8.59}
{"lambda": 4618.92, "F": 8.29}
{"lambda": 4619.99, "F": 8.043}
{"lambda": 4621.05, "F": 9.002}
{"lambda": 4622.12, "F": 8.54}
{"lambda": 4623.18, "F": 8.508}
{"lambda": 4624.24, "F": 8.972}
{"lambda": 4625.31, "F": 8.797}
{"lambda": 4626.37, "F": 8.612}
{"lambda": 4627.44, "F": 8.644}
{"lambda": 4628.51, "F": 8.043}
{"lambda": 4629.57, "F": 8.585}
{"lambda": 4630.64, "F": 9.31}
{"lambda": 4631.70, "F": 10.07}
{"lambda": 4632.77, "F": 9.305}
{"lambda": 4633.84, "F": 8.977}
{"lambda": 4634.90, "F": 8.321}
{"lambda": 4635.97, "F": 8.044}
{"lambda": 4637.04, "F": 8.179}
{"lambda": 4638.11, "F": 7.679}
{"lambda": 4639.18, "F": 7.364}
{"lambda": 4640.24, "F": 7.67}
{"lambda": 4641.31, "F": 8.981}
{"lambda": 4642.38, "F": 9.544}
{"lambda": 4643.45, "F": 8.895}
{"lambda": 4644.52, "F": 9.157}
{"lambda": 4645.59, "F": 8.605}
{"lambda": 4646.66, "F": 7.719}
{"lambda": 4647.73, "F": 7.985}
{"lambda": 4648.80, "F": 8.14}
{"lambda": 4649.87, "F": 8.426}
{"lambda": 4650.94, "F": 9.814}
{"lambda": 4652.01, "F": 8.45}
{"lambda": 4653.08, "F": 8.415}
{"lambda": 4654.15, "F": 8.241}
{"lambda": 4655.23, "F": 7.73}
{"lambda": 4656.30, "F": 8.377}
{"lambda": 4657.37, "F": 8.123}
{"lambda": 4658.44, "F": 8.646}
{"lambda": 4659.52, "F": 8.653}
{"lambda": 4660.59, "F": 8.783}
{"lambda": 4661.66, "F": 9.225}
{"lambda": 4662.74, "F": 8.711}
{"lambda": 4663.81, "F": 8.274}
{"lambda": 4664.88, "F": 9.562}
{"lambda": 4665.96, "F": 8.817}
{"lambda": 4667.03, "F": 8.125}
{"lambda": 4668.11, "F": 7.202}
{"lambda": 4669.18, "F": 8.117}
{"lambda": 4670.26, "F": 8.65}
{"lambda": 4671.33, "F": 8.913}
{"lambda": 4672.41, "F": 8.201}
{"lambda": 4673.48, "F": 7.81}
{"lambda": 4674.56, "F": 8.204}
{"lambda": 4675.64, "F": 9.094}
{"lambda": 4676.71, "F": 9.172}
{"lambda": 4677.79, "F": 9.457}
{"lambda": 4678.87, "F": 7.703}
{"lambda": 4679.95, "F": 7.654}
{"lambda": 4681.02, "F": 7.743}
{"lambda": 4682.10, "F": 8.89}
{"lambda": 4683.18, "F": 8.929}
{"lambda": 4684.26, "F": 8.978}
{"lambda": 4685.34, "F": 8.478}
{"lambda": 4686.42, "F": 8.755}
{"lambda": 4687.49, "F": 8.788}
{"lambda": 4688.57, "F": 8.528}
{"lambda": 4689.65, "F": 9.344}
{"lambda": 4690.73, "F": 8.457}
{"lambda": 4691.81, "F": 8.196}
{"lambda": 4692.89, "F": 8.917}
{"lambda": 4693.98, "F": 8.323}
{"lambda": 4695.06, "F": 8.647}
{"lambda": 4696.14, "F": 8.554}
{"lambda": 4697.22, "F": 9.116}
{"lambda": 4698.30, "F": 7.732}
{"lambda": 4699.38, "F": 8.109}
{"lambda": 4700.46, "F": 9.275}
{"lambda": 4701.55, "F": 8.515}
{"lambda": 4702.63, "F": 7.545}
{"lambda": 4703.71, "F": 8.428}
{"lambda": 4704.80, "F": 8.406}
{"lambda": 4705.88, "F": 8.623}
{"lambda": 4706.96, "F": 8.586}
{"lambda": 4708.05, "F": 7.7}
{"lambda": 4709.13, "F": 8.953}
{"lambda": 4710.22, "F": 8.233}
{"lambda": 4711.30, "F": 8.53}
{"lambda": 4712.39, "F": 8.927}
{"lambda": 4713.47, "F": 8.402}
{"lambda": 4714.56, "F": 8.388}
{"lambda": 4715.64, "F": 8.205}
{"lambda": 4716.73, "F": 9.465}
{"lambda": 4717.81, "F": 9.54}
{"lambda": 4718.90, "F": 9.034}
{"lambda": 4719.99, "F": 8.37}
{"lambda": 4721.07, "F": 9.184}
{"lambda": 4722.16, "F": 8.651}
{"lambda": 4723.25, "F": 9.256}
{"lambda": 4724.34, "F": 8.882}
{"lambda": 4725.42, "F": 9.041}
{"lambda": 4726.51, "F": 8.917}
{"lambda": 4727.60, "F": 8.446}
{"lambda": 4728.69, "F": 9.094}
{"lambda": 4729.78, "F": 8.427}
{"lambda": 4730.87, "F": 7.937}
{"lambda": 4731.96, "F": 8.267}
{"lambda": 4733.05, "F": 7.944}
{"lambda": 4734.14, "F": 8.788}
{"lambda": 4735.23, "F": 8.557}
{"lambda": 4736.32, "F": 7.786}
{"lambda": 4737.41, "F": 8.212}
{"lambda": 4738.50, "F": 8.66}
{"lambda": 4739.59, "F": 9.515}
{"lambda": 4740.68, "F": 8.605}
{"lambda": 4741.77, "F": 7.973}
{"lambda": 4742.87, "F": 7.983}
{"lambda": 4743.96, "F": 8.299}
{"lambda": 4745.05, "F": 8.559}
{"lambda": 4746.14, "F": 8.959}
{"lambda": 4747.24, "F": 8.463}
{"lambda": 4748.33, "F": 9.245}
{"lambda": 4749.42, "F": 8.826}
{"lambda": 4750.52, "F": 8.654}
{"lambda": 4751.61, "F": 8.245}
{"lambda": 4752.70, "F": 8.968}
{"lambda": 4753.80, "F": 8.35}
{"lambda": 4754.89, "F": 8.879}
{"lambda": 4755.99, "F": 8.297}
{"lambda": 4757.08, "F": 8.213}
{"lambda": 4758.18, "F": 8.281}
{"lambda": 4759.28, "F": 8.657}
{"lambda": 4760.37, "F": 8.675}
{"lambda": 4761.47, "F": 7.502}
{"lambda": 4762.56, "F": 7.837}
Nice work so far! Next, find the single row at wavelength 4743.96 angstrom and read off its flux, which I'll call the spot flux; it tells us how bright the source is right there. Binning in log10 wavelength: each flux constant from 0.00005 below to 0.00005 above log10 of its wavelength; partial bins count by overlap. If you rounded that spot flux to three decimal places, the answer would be 8.299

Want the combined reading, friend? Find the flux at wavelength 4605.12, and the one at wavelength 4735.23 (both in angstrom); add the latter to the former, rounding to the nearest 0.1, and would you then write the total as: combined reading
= 17.2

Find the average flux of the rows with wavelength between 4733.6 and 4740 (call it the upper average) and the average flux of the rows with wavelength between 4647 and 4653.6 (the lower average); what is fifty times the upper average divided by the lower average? 50.3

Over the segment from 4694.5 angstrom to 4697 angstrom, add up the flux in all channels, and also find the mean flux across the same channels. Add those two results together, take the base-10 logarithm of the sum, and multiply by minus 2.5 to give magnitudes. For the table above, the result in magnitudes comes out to -3.53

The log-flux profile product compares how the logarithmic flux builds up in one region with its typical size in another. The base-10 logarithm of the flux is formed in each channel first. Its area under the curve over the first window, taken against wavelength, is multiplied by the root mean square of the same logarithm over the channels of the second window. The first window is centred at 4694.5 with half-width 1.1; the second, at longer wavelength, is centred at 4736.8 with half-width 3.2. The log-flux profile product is 1.9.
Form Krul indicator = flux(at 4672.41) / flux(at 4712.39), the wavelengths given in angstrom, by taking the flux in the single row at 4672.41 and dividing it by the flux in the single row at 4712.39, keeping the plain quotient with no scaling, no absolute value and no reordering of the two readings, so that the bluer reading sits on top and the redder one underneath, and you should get 0.919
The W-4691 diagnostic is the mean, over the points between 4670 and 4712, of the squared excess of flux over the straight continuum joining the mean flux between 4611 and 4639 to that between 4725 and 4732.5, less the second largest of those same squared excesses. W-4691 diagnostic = -0.6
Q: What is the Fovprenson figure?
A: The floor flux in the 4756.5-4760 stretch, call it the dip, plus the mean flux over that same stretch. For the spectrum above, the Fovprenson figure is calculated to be 16.6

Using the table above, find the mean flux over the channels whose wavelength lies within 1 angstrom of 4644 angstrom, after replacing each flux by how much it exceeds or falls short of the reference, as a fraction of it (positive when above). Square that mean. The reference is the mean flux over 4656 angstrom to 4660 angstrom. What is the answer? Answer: 0.0047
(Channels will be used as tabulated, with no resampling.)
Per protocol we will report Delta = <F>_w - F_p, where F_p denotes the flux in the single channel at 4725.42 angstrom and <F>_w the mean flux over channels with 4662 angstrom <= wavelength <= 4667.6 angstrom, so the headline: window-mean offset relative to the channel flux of -0.34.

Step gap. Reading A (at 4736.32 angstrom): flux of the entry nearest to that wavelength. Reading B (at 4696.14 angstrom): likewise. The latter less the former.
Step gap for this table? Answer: 0.77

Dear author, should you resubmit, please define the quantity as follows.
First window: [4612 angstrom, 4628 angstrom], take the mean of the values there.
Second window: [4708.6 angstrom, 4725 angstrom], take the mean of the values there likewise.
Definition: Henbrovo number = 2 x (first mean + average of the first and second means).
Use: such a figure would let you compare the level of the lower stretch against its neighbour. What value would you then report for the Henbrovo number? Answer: 34.7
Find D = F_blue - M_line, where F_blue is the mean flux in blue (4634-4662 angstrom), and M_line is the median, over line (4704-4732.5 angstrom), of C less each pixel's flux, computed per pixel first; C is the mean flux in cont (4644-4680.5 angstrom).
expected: 8.56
